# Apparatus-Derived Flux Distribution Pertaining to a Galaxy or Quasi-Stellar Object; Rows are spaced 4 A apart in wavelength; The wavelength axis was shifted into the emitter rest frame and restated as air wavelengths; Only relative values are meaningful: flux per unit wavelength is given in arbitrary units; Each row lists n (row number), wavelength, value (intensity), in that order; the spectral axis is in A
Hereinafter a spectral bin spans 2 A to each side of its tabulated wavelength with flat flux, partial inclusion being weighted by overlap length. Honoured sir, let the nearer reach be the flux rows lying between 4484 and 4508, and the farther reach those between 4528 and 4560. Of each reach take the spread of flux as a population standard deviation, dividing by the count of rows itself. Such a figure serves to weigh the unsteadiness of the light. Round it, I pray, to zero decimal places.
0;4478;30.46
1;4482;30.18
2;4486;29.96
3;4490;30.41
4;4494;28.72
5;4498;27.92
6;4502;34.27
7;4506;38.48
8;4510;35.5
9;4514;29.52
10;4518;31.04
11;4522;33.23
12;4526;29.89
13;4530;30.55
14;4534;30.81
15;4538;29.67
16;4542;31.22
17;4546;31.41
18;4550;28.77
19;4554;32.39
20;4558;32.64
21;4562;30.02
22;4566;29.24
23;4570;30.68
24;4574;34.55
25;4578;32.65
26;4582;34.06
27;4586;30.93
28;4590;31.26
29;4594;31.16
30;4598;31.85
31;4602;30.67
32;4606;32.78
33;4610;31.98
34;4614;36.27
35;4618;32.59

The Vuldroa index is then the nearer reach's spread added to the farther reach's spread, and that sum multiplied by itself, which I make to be 24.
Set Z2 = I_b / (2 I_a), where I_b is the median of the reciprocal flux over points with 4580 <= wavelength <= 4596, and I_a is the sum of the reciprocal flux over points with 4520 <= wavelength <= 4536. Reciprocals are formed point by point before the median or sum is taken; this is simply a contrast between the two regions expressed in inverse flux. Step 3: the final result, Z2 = 0.124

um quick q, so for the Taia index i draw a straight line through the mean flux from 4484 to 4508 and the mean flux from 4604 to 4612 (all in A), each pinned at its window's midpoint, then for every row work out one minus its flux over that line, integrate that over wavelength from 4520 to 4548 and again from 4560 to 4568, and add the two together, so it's 1.4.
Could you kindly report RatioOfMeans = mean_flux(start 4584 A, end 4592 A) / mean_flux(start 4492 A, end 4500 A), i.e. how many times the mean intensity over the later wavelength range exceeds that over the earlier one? 1.098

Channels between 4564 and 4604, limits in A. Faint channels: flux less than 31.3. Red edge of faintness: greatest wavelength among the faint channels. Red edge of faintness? 4602 A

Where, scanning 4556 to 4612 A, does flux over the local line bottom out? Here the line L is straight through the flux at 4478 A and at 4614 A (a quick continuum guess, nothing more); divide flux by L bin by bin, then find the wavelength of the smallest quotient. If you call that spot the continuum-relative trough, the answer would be 4566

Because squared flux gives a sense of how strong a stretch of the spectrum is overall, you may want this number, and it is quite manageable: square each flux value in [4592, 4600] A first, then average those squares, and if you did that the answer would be 993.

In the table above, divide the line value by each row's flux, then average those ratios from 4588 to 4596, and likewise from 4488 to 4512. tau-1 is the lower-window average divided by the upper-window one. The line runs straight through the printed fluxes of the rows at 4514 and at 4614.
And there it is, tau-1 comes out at 0.80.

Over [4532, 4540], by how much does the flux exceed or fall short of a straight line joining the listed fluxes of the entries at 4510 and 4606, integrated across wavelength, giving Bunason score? -36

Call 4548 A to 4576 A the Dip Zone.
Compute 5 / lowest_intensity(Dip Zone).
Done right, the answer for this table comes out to 0.174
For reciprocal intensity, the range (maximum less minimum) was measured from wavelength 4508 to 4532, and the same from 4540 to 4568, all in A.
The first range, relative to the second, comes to 1.4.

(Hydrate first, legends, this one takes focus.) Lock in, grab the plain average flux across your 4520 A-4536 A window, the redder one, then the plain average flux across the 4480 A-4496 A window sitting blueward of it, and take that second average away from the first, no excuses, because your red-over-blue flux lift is 1.3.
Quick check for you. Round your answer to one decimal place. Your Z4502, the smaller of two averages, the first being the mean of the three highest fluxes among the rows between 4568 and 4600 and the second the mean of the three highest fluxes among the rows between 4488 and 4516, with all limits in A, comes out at 33.8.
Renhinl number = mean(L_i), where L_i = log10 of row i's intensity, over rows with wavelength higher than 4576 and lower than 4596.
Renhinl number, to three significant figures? 1.51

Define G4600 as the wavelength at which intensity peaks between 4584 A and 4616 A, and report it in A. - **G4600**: 4614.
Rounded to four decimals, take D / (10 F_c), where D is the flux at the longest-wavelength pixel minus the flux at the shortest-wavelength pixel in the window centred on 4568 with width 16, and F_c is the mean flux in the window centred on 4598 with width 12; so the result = 0.0145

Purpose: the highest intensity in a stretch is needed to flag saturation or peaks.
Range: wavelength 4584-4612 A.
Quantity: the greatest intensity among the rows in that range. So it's 32.78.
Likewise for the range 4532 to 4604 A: 34.55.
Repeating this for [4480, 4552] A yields 38.48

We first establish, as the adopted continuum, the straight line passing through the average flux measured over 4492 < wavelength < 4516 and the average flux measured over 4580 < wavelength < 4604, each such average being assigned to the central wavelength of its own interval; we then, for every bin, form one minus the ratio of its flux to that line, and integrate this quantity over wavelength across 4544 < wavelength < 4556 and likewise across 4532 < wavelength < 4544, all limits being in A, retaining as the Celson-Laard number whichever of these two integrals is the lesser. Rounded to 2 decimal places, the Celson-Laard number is 0.43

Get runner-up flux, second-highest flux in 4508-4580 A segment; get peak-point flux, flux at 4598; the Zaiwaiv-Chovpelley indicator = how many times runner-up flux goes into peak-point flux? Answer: 0.92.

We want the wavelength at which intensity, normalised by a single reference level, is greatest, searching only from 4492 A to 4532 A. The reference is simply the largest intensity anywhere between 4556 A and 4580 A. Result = 4506 A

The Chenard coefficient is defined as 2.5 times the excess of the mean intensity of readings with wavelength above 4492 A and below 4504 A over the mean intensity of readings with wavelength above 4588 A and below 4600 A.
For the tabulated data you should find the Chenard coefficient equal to -2.8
